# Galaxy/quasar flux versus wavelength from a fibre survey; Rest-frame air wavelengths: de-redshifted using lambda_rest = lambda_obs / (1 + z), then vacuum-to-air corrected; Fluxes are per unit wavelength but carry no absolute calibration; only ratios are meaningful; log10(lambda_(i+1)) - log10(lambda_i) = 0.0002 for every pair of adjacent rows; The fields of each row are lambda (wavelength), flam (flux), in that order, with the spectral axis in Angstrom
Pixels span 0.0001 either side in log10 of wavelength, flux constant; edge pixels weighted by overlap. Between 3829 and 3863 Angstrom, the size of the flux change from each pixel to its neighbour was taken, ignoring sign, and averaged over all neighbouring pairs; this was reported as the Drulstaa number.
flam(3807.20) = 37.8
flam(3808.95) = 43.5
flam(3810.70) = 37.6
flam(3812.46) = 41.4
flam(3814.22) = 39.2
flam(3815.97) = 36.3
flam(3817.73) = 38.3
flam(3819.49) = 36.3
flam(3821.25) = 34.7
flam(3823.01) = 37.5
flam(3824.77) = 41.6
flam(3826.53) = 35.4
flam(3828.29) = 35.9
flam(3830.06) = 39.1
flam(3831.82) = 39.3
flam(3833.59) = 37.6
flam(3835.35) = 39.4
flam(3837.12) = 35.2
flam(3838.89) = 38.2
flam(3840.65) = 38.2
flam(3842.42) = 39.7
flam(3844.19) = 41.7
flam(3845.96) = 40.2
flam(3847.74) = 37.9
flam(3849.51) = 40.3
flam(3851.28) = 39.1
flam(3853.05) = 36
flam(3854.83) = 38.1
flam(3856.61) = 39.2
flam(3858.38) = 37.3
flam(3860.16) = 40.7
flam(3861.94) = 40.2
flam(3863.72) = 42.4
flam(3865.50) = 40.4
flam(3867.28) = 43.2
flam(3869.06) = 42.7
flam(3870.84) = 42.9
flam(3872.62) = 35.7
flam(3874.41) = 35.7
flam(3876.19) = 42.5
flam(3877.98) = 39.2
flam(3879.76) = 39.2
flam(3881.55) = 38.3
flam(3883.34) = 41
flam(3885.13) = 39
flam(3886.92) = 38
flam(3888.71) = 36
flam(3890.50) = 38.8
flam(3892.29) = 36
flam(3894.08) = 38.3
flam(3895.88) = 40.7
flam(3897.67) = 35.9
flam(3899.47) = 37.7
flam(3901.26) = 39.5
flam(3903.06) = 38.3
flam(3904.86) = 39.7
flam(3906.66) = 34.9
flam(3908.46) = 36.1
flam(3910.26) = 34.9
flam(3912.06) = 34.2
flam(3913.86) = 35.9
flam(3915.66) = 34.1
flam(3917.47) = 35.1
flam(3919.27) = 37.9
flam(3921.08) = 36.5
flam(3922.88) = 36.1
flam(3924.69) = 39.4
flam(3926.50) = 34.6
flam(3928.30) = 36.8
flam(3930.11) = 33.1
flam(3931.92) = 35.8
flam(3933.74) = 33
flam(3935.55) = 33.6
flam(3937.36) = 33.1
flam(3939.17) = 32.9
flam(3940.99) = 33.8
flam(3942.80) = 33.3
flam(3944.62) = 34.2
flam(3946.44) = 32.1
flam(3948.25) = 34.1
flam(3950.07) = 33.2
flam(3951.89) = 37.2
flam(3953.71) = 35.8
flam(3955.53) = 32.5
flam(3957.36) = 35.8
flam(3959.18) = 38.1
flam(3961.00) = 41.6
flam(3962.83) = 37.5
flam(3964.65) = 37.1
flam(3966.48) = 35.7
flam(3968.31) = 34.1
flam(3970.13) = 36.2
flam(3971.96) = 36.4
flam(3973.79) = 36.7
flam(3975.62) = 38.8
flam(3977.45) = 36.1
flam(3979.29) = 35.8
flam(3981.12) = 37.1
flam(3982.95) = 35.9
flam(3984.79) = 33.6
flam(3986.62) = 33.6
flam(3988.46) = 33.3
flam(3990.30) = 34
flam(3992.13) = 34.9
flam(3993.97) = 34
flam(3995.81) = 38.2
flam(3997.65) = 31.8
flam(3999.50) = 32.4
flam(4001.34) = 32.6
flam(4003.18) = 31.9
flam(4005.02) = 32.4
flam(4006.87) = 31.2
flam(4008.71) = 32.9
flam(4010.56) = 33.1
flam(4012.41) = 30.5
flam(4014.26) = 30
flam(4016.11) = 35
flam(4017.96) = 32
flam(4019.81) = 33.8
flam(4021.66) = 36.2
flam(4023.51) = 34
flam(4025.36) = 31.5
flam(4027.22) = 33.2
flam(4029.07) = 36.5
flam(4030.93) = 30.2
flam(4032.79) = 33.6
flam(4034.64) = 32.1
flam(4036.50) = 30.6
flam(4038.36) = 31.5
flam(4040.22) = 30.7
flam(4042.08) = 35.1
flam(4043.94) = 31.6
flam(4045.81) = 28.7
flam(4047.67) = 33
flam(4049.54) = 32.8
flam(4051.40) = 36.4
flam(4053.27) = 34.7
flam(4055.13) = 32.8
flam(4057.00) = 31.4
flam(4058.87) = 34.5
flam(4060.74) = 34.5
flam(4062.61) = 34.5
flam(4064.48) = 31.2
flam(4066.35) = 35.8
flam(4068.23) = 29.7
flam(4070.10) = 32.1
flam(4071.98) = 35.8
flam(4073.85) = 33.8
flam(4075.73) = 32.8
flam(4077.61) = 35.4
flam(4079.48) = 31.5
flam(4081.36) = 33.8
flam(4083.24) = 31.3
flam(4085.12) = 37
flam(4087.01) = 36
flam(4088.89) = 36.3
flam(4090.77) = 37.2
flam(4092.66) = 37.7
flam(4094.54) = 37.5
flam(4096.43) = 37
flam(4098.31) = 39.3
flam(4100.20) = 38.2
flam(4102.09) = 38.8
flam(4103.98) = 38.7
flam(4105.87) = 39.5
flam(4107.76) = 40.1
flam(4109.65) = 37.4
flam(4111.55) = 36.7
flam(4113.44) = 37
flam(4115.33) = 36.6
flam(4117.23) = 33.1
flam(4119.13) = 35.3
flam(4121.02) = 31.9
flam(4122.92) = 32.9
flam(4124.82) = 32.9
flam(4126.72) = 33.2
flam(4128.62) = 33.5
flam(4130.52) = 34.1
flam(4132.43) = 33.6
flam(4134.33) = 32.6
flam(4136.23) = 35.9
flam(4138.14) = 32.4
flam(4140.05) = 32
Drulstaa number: 1.88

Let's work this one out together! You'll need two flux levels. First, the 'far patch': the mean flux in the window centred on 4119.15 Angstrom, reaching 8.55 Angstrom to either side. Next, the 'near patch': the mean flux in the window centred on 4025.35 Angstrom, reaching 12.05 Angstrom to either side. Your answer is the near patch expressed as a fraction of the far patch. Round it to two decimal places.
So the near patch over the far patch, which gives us 0.96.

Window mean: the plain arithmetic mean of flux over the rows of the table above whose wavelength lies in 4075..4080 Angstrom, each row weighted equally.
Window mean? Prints 33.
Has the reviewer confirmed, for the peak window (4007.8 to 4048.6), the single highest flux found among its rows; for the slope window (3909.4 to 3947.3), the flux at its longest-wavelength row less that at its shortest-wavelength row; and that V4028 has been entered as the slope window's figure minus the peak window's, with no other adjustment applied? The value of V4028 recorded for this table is -39.3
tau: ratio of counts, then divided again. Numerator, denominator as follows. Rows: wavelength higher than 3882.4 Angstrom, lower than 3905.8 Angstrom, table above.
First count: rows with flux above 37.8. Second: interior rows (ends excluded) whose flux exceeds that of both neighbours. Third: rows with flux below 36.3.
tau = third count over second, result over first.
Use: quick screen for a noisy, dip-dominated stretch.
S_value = 0.11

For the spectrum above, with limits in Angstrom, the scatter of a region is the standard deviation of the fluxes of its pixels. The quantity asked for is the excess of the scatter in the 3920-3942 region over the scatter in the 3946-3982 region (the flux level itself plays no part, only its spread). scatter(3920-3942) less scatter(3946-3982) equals -0.2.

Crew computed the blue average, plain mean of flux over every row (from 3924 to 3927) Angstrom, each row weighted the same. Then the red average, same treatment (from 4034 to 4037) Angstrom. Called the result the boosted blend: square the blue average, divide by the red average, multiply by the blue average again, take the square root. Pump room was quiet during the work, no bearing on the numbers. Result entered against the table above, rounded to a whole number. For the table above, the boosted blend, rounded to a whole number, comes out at 40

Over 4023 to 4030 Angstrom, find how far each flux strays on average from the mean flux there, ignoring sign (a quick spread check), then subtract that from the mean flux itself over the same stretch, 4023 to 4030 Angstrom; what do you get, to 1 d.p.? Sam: 32.3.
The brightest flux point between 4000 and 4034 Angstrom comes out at 36.5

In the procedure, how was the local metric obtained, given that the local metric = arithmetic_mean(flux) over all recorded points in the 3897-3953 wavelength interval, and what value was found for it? 35.4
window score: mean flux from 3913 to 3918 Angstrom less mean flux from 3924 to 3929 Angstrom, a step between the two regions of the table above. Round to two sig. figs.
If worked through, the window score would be -1.9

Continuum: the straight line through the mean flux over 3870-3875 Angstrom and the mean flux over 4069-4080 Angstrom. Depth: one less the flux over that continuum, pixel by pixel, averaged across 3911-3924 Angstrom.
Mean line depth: 0.038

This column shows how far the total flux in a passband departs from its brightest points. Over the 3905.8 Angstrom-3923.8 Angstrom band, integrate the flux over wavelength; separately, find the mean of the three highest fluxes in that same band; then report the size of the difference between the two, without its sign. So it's 604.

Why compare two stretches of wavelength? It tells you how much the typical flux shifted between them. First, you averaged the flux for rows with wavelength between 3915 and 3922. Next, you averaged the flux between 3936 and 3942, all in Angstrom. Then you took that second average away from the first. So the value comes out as 2.6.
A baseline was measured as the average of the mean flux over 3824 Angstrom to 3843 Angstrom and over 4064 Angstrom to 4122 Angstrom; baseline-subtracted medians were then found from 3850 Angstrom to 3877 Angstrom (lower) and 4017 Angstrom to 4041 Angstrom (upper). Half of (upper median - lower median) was -4.05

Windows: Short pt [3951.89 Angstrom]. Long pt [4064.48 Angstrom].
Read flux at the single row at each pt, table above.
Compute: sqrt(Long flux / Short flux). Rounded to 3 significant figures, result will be 0.916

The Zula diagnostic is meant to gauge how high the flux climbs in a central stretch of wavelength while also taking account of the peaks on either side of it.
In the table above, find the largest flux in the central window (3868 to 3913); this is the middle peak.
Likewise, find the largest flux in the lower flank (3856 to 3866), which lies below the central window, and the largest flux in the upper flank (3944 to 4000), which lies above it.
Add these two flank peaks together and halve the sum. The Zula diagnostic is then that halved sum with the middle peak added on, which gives 84.9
